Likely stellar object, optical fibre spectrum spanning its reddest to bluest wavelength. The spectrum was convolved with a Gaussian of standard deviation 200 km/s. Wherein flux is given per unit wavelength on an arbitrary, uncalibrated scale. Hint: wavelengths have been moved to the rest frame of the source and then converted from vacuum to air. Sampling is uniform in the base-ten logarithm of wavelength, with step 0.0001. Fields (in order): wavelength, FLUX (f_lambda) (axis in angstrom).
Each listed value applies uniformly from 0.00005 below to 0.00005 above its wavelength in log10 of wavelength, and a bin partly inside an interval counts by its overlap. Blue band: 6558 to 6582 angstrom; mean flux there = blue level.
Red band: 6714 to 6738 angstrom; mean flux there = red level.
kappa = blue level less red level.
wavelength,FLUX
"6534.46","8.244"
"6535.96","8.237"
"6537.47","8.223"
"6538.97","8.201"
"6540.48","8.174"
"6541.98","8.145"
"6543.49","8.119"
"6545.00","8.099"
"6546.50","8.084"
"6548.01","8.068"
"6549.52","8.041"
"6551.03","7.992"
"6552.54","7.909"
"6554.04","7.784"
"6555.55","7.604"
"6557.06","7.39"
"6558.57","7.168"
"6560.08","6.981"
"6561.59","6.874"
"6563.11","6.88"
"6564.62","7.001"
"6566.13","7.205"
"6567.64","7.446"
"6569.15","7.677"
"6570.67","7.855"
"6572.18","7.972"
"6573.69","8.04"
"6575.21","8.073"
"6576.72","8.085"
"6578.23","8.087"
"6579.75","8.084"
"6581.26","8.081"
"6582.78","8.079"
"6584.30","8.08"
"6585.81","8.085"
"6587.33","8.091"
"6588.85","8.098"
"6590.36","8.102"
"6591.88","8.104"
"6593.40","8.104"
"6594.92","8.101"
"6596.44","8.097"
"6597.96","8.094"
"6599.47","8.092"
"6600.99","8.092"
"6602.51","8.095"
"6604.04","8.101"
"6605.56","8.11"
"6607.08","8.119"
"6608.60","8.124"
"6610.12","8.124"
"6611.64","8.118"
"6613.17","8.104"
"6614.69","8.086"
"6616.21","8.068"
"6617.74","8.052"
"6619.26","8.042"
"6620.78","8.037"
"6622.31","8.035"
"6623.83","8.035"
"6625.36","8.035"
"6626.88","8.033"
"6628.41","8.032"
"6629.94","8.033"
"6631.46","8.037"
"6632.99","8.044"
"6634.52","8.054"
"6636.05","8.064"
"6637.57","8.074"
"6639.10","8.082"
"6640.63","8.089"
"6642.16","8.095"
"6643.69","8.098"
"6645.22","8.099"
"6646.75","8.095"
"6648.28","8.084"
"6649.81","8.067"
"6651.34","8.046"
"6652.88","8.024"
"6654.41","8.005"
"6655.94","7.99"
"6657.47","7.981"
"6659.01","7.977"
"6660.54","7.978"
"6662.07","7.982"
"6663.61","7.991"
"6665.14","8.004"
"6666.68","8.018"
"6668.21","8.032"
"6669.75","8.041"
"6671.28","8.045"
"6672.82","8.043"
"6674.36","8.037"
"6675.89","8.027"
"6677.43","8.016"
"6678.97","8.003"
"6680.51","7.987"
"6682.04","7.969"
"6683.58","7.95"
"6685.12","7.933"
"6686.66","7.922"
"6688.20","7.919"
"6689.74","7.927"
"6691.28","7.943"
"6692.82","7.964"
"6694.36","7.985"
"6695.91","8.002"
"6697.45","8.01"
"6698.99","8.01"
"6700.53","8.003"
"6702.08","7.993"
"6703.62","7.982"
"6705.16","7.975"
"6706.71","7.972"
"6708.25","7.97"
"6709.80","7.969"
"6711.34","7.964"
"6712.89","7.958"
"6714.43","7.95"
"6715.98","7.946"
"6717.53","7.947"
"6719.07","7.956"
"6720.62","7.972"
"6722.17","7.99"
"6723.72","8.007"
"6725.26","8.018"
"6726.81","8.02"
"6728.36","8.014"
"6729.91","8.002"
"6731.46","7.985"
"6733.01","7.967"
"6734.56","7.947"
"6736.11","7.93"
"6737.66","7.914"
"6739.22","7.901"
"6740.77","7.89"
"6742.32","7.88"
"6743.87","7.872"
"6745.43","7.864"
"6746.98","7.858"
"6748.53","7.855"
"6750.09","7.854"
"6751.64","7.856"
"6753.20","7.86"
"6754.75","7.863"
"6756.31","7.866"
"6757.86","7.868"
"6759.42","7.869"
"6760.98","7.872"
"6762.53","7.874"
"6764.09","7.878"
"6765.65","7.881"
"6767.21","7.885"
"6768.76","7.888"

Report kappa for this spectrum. -0.38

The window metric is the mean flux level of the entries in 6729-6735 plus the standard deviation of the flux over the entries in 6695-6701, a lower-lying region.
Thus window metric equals 7.98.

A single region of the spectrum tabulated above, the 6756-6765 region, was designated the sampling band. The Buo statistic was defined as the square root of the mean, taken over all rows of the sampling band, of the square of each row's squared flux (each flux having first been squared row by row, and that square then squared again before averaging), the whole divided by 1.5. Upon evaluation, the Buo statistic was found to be 41.3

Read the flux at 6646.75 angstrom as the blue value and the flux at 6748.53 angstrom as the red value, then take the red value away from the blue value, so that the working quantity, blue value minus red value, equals 0.24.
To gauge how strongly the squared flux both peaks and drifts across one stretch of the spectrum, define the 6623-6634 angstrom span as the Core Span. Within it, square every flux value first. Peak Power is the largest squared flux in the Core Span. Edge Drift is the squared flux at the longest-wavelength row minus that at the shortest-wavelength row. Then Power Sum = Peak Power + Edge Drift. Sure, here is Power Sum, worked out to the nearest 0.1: 64.9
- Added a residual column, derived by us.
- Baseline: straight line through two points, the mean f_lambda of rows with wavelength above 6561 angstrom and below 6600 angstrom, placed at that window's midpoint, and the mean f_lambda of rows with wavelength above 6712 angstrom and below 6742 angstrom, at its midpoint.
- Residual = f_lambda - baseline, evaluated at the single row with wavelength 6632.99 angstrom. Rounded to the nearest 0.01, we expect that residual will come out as 0.14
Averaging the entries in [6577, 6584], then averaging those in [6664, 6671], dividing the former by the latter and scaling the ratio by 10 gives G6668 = 10.1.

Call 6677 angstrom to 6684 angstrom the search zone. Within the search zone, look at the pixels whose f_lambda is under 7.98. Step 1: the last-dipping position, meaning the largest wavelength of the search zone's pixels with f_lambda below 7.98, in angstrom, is 6683.58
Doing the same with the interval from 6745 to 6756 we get 6754.75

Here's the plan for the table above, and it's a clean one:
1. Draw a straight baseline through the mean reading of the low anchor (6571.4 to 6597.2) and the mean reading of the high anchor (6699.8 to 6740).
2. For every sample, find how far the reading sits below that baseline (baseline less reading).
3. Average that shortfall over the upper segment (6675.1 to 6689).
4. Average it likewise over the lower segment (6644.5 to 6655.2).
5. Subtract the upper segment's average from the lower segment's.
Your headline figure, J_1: -0.06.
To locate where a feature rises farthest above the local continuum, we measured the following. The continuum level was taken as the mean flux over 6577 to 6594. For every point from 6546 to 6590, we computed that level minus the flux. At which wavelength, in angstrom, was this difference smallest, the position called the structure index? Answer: 6588.85 angstrom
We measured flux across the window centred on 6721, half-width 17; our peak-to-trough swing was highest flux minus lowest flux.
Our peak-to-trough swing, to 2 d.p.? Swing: 0.11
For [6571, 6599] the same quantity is 0.13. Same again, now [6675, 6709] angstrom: 0.11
